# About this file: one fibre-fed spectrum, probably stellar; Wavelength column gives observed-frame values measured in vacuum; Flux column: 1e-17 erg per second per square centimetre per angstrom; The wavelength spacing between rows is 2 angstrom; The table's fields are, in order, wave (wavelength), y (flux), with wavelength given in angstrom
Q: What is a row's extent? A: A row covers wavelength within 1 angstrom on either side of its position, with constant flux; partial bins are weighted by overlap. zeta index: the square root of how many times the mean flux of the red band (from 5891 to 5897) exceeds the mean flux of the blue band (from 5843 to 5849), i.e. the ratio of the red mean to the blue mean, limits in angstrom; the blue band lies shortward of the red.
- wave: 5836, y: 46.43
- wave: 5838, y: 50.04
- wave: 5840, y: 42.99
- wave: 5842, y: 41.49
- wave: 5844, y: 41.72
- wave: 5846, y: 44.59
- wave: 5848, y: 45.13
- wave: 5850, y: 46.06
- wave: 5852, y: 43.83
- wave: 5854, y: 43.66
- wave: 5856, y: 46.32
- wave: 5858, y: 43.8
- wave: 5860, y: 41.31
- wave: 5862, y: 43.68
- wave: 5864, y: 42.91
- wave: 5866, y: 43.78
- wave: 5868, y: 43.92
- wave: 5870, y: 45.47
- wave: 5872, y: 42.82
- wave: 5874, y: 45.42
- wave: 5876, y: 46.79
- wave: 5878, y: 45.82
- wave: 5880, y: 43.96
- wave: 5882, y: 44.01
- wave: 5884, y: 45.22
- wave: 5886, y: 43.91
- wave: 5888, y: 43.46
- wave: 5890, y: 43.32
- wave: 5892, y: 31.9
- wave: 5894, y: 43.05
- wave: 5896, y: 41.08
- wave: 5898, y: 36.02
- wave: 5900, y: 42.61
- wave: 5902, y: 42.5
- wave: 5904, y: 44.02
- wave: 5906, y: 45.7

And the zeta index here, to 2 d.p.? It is 0.94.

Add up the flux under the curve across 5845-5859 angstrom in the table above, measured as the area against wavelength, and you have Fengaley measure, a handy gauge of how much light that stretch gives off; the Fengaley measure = 627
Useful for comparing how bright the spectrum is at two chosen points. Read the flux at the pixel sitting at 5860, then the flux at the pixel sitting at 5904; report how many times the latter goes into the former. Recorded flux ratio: 0.94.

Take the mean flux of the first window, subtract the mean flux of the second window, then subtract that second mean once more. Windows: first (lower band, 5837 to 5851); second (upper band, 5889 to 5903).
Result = -36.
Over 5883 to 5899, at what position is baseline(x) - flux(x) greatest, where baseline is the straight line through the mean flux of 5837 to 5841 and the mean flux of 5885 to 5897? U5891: 5892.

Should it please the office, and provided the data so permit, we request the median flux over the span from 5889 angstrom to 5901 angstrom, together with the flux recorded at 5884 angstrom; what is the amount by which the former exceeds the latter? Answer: -3.4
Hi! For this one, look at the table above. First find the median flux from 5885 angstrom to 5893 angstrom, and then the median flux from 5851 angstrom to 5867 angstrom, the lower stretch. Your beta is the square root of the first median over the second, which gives 1.00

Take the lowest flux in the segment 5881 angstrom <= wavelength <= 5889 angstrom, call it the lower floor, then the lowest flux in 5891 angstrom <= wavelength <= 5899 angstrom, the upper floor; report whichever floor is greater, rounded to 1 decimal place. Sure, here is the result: 43.5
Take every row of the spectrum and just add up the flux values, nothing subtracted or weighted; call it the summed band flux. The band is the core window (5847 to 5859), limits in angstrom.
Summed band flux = 269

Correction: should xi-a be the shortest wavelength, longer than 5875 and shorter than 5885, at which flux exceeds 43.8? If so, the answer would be 5876 angstrom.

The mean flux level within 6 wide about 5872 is 45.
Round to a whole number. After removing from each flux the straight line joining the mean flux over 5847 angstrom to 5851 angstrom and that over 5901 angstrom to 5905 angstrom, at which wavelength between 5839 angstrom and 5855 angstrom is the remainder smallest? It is 5842 angstrom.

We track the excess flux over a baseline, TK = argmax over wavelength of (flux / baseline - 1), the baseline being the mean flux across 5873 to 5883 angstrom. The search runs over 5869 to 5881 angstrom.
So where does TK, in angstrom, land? 5876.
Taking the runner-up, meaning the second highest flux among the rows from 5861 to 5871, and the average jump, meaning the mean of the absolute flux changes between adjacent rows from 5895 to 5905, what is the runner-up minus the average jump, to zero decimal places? 41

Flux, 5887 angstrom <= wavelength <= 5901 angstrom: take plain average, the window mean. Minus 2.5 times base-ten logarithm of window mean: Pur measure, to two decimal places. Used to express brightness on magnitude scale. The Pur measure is -4.01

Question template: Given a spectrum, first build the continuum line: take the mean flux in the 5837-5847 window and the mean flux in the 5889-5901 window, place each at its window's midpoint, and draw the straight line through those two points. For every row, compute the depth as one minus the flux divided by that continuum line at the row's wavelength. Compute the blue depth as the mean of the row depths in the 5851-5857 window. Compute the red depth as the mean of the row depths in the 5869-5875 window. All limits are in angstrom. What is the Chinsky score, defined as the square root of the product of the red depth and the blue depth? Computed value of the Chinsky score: 0.05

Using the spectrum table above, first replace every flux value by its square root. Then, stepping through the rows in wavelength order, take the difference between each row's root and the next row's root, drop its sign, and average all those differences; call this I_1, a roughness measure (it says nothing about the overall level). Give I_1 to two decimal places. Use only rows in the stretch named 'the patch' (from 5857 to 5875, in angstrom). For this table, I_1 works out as 0.13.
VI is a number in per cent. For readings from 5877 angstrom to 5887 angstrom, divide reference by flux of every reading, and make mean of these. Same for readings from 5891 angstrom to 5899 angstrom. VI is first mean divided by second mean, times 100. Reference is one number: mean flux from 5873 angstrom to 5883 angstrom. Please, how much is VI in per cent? 84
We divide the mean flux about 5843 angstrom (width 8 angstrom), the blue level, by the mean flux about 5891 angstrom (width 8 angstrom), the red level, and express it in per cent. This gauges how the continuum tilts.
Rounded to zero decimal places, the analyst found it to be 106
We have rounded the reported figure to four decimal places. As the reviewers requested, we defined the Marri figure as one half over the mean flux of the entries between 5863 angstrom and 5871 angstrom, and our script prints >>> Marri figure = 0.0114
